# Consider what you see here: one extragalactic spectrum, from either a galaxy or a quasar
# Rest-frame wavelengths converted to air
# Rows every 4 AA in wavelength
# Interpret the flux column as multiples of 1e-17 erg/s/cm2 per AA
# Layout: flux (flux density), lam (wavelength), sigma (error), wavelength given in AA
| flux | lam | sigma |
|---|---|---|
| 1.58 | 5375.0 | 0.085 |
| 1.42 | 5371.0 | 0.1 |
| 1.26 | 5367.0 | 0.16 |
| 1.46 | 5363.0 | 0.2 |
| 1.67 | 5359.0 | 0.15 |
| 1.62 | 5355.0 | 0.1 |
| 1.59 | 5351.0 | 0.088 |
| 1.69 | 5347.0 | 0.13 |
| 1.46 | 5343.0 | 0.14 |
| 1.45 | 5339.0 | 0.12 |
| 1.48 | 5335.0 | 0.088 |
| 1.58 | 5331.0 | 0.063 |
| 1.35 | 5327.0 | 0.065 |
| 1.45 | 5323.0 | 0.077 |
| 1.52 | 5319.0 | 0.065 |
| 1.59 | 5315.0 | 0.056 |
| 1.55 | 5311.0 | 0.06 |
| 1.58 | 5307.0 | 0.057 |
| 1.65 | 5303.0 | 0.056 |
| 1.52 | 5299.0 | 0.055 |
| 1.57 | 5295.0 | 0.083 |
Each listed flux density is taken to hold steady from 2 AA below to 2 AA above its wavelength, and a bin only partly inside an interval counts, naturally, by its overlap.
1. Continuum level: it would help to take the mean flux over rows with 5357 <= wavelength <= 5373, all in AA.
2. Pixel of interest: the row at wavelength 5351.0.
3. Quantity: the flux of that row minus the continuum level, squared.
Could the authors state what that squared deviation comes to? 0.019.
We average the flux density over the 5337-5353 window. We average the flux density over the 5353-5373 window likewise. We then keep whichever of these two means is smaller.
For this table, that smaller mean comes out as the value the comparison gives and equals 1.49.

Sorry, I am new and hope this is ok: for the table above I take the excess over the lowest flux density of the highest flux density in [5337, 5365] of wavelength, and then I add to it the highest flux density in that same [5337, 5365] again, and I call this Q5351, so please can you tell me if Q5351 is 1.93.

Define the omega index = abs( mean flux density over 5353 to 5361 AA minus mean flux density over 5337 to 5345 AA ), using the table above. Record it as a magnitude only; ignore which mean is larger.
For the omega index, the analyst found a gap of 0.19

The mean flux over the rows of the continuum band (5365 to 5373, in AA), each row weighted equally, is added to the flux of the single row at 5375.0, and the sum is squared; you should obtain 8.5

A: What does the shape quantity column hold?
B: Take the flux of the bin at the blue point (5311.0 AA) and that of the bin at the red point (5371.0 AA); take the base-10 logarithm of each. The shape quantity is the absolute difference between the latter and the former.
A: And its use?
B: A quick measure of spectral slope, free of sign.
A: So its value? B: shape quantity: 0.04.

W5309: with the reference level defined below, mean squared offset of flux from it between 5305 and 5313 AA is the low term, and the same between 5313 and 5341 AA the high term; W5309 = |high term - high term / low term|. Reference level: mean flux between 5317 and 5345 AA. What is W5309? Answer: 0.7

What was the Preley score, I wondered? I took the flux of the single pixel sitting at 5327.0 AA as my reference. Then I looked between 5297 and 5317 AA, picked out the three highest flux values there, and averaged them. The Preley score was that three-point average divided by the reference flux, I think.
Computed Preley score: 1.19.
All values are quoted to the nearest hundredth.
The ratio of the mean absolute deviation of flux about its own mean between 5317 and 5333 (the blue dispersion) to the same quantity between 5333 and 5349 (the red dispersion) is 0.88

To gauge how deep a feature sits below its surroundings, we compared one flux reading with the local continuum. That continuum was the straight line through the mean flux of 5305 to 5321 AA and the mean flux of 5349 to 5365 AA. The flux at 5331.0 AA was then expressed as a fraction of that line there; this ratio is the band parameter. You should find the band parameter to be 1.01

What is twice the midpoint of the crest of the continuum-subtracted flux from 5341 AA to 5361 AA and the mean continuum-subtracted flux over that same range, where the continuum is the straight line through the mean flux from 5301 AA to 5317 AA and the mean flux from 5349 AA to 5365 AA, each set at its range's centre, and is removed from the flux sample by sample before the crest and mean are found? 0.12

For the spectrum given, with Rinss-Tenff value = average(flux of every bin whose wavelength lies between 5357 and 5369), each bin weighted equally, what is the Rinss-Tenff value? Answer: 1.46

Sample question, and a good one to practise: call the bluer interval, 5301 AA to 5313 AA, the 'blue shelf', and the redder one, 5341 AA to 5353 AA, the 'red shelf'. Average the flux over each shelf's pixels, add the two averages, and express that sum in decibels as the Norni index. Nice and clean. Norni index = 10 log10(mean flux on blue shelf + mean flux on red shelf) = 5.02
